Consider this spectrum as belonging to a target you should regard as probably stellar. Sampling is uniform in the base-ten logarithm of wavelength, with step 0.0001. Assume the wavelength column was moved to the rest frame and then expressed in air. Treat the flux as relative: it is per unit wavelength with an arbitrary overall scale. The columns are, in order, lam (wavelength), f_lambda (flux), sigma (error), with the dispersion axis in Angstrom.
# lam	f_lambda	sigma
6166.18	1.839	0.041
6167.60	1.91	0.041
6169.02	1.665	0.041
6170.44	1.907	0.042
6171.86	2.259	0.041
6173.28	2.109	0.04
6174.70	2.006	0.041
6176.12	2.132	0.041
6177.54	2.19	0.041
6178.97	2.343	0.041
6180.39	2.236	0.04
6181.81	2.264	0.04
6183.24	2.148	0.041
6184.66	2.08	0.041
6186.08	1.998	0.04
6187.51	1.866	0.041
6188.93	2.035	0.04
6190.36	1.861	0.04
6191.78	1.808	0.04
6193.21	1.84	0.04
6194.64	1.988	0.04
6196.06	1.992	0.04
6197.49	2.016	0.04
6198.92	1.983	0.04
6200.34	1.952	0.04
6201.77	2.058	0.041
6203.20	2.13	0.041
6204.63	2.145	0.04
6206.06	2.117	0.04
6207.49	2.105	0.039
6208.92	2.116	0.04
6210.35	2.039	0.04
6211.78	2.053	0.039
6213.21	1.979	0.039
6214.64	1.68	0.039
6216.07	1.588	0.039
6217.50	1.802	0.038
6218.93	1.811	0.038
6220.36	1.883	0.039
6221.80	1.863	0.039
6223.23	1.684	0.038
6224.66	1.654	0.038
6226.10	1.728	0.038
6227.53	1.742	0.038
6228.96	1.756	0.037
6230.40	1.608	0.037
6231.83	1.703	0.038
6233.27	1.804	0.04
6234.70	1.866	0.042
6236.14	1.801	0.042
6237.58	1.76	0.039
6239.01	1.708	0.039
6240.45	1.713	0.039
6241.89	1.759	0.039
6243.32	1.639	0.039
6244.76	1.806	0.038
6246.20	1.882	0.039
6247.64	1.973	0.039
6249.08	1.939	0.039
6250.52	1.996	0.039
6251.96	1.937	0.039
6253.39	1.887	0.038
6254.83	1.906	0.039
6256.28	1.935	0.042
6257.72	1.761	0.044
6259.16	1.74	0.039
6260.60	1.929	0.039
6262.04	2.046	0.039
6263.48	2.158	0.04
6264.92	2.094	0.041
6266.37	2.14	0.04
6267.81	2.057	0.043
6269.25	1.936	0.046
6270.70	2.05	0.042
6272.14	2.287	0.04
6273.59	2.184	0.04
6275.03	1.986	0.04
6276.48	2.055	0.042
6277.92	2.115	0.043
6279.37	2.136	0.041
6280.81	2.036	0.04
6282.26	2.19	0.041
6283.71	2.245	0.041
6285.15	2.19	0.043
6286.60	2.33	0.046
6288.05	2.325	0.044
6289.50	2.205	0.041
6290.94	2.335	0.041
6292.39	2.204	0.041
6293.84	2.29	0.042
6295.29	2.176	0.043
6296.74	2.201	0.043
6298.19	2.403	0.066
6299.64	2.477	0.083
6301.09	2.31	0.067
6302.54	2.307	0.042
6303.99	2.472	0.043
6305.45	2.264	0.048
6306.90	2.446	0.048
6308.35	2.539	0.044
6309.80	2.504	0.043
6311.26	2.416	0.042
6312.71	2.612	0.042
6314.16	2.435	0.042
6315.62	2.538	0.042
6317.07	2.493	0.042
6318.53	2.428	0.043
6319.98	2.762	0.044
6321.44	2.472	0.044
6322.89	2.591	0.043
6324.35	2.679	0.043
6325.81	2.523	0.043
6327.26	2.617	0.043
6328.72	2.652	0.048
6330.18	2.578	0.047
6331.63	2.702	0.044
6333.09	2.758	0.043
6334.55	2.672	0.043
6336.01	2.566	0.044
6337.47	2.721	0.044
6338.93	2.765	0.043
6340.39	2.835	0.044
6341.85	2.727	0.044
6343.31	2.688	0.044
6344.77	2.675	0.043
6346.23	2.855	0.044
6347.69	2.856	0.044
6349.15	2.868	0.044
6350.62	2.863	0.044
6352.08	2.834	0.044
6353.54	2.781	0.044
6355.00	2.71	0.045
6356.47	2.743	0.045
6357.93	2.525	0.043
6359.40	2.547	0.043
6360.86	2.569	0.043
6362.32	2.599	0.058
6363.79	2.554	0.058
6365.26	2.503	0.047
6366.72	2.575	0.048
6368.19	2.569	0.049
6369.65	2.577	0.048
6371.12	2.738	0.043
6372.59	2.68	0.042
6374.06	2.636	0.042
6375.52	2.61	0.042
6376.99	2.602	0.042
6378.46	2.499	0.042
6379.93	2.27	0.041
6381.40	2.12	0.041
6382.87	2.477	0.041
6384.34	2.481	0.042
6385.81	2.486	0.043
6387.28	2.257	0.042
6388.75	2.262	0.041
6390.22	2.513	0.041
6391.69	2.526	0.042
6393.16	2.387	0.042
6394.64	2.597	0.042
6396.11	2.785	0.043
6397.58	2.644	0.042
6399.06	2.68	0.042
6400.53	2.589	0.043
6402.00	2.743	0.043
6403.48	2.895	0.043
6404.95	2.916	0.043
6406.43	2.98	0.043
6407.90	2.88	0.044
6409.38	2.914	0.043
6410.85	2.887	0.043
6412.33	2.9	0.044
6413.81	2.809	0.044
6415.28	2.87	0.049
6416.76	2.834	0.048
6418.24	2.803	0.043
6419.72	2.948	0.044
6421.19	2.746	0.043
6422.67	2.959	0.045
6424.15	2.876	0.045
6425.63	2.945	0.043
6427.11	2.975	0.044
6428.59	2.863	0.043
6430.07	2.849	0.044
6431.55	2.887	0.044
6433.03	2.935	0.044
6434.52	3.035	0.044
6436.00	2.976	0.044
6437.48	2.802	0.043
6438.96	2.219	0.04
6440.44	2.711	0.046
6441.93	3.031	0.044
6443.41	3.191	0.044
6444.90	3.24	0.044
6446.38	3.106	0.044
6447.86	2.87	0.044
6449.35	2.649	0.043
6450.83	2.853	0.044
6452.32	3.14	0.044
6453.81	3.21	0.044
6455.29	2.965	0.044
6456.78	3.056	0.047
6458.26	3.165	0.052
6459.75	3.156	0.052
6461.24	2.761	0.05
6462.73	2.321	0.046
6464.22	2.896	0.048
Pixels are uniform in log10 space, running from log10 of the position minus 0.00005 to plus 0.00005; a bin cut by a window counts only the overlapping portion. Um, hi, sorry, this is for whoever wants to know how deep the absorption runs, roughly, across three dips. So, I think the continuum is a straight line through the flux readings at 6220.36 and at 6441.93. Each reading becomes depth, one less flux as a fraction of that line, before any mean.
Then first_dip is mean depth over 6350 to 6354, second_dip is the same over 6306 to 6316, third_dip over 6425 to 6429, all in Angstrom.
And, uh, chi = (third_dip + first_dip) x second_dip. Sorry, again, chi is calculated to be 0.0057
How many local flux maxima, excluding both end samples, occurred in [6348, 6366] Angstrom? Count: 2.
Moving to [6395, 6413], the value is 3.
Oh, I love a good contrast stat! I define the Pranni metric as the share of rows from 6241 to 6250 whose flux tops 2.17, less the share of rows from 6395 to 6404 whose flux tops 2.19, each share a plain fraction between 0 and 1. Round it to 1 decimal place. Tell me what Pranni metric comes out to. -1.0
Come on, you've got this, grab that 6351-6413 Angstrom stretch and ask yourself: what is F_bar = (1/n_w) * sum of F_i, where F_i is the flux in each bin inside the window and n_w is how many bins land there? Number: 2.62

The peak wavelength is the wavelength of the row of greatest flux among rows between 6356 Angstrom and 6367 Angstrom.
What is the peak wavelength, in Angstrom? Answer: 6356.47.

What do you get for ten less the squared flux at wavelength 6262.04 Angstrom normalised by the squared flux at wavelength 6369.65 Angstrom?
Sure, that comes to 9.37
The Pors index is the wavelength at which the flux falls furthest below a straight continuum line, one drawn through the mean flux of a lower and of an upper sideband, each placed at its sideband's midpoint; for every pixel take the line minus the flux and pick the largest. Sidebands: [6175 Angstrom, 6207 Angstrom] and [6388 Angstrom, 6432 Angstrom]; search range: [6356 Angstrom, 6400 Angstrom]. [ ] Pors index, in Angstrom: 6381.40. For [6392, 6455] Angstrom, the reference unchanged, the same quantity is 6438.96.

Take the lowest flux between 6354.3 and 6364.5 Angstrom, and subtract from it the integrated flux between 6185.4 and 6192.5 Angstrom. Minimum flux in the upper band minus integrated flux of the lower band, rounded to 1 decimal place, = -11.1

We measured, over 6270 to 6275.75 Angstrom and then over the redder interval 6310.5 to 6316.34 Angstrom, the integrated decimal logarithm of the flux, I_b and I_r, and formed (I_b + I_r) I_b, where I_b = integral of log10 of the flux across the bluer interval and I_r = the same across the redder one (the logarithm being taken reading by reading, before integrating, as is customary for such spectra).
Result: 7.9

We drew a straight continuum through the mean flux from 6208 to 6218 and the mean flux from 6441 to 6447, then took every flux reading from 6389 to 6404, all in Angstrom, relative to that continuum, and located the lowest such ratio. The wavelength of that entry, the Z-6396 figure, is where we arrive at 6393.16 Angstrom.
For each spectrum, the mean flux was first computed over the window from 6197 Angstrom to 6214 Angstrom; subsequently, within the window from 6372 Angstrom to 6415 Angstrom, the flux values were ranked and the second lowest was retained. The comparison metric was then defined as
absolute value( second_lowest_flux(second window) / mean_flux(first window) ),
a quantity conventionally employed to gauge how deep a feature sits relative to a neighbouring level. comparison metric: 1.10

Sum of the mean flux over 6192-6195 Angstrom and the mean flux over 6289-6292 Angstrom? 4.2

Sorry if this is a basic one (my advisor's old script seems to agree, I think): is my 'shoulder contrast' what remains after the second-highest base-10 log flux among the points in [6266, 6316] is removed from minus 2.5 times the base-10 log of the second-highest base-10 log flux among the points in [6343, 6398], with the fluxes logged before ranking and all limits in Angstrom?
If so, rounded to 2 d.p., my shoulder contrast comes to 0.45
